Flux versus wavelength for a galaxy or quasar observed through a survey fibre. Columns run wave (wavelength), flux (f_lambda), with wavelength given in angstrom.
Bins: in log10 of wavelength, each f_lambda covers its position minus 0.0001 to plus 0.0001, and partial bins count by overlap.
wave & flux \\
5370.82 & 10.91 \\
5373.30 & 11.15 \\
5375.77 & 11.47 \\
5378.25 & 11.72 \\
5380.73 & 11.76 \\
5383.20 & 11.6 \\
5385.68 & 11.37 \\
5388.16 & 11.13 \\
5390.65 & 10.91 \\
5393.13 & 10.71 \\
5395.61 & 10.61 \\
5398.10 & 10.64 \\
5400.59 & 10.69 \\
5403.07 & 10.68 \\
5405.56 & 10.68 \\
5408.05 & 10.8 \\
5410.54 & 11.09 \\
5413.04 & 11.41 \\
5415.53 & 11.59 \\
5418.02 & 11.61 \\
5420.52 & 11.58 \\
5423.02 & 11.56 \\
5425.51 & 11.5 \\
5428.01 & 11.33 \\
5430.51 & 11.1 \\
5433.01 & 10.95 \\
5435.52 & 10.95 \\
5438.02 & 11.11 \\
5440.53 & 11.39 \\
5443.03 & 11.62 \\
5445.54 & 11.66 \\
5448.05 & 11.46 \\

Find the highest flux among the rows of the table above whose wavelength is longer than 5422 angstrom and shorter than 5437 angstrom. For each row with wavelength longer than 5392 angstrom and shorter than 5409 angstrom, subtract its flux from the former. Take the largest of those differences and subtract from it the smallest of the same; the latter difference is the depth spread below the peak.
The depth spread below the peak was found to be 0.2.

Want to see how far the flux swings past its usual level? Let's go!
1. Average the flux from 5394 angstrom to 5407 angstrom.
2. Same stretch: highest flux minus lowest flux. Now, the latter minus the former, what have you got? -10.6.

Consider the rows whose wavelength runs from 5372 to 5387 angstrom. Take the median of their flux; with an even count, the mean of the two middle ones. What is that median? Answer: 11.5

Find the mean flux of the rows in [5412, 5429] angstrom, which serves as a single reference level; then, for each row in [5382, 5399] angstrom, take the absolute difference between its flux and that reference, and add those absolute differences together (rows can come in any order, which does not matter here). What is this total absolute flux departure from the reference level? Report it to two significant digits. 3.8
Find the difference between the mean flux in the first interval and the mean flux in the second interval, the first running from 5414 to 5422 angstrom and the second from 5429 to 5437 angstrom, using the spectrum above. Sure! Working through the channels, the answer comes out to 0.6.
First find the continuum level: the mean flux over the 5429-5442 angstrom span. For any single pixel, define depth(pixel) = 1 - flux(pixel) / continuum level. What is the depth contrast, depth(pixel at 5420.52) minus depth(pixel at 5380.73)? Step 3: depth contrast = 0.016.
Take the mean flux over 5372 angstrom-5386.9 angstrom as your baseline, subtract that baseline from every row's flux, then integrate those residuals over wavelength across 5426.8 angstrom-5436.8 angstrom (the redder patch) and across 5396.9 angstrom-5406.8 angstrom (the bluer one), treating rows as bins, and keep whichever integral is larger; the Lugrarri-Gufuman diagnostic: -4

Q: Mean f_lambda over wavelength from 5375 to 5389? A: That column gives 11.5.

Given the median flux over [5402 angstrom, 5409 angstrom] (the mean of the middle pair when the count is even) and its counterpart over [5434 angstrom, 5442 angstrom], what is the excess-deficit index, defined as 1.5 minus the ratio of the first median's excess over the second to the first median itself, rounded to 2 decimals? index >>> 1.54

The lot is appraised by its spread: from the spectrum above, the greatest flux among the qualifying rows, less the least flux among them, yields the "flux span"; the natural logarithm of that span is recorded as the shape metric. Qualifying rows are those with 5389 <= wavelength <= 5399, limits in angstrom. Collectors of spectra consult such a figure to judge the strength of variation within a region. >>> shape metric -1.2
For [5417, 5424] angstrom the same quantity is -3.0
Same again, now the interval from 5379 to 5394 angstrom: 0.0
